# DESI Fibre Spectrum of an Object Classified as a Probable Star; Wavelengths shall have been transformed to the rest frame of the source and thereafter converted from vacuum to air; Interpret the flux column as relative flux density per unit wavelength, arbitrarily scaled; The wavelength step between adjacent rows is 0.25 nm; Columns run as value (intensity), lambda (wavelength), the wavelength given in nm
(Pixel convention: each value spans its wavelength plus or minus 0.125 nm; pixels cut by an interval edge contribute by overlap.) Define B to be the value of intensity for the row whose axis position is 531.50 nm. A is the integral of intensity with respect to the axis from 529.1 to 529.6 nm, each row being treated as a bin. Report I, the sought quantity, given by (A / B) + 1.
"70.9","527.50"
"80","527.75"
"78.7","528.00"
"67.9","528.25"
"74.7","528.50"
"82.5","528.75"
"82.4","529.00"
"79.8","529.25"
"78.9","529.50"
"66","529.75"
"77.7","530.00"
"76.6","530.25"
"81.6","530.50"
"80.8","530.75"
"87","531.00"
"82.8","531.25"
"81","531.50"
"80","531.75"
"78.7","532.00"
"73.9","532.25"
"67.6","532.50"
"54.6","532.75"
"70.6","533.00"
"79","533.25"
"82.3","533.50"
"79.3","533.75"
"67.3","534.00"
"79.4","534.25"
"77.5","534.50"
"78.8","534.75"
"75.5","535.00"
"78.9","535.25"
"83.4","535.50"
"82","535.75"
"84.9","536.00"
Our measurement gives 1.49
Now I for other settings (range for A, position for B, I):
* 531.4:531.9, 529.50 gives 1.51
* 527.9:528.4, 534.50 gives 1.47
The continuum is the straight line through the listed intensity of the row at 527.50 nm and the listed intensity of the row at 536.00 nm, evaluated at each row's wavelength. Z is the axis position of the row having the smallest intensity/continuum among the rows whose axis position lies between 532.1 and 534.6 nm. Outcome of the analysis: 532.75 nm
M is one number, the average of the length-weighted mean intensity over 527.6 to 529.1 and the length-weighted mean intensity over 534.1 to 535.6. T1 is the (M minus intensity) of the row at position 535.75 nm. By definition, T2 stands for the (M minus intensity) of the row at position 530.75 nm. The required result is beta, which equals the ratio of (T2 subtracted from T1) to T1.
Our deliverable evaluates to 0.3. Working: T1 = -3.9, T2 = -3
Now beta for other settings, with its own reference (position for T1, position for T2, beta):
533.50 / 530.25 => 1.4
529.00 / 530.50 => 0.2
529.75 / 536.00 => 1.6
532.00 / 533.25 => -0.5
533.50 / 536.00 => -0.6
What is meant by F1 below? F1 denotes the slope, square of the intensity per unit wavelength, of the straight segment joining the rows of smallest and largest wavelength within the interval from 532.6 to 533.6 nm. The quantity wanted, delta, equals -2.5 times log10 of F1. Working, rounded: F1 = 5056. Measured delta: -9.3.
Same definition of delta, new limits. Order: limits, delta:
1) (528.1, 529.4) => -8.1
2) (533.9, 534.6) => -8.7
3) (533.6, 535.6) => -6.5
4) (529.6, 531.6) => -7.8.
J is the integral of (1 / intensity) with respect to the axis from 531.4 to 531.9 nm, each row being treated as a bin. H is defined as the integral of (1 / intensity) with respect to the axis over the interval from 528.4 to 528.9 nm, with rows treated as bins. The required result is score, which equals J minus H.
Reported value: -0.0001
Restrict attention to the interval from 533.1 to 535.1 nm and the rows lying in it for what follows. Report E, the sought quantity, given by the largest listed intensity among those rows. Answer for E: 82.3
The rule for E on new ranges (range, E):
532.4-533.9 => 82.3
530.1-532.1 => 87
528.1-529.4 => 82.5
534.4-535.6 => 83.4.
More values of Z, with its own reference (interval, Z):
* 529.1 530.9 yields 529.75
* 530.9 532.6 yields 532.50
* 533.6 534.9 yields 534.00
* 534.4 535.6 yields 535.00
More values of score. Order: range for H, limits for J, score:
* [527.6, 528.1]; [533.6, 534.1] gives 0.0005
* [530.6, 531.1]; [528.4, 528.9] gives 0.0004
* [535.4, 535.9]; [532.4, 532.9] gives 0.0022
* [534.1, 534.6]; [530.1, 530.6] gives -0.0001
